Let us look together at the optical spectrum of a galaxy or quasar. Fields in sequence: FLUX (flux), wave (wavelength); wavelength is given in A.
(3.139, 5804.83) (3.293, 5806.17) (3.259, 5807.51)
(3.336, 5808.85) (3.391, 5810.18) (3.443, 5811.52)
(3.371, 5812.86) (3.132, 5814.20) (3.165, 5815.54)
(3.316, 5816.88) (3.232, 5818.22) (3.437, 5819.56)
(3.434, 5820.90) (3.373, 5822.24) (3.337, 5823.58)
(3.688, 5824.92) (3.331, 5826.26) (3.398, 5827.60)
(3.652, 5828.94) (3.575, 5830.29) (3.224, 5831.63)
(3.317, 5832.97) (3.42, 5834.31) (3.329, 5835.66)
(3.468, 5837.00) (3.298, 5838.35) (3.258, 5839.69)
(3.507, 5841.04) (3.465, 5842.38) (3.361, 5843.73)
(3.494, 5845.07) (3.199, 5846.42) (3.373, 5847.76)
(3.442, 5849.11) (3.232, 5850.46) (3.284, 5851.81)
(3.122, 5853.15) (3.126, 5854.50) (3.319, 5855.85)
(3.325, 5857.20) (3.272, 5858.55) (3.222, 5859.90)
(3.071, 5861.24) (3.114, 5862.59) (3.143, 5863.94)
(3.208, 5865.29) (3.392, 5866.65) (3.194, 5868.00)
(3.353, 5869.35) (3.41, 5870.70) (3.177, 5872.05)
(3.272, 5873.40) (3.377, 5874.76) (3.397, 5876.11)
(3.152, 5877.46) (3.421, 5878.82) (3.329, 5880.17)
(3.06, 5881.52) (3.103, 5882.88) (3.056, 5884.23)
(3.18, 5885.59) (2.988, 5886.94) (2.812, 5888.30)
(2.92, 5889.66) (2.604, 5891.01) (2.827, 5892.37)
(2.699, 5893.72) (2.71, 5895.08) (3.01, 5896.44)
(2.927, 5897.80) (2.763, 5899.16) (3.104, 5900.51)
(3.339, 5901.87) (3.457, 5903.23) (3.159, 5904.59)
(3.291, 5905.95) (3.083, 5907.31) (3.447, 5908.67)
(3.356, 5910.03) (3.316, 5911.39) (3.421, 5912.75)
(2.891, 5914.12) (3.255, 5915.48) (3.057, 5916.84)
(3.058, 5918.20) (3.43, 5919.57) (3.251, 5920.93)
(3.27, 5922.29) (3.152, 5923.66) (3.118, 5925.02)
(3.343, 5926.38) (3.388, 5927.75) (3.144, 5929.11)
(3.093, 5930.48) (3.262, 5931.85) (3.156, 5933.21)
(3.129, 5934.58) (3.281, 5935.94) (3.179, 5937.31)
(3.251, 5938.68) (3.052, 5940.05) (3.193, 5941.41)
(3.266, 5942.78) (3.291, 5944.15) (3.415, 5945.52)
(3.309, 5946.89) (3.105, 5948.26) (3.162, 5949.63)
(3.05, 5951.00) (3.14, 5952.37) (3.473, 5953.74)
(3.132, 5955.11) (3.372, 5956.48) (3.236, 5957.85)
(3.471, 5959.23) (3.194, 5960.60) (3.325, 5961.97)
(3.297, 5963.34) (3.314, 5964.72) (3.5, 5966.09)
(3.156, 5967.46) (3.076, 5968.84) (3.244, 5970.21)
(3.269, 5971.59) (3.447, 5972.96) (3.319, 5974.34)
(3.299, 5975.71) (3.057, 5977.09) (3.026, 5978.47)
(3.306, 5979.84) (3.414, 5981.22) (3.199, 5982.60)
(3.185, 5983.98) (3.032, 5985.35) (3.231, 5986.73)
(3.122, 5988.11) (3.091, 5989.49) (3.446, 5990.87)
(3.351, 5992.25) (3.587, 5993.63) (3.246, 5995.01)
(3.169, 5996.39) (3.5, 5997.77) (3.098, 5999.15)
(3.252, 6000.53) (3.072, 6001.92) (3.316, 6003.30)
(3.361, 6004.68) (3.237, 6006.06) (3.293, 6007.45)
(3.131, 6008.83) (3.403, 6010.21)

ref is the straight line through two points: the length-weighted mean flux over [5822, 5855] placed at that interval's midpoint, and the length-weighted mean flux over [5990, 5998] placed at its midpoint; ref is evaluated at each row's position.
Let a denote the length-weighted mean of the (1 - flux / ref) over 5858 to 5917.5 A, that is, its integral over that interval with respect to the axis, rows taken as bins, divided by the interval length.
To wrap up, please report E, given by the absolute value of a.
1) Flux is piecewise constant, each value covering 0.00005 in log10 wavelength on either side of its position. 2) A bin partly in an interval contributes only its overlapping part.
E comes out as 0.068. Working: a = 0.068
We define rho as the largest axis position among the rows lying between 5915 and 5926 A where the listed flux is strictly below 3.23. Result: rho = 5925.02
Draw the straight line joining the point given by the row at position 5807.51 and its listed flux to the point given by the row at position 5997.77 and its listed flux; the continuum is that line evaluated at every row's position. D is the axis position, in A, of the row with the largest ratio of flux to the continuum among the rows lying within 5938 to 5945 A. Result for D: 5944.15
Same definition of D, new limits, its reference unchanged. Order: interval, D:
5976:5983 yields 5981.22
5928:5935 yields 5931.85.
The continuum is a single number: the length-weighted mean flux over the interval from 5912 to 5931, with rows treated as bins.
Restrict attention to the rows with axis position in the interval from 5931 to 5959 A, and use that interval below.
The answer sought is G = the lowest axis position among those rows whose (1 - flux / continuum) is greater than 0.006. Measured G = 5933.21 A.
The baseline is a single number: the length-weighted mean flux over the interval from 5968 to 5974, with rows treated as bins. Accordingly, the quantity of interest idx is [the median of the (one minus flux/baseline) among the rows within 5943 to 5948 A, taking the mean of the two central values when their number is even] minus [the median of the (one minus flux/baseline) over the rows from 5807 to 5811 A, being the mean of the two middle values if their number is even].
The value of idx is 0.008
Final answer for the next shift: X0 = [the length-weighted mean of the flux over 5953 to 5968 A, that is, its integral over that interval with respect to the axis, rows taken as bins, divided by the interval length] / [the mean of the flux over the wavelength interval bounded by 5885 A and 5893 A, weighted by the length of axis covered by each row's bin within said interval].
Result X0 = 1.15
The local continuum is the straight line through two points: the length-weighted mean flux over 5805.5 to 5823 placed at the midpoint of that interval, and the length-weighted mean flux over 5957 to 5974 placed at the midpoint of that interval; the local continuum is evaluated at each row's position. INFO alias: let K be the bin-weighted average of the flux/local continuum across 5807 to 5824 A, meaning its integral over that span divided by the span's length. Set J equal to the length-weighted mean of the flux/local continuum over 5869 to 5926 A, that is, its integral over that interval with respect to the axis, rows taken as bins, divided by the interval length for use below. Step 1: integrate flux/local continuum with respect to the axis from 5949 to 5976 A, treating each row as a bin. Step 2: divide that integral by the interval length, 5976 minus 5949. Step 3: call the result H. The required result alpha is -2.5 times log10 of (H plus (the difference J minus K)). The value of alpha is 0.064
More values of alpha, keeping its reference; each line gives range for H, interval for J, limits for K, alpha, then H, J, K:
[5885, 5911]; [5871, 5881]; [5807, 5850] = 0.114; 0.919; 0.999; 1.02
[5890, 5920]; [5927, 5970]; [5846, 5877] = 0.074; 0.937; 0.982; 0.98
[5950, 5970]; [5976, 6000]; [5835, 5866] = 0.018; 0.991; 0.985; 0.99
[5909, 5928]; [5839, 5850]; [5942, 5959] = -0.016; 0.980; 1.021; 0.99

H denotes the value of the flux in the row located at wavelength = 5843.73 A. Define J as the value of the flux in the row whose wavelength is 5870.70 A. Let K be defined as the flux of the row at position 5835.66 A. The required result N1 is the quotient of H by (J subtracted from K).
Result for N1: -41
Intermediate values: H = 3.361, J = 3.41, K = 3.329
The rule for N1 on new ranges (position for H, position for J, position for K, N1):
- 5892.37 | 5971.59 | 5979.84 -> 76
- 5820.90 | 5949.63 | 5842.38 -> 11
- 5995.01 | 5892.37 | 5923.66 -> 10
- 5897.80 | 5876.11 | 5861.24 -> -9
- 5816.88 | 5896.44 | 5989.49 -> 41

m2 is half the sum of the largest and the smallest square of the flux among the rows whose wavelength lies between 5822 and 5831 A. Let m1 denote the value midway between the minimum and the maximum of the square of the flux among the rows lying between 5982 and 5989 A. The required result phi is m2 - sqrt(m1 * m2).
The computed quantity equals 1.3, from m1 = 9.8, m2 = 12.3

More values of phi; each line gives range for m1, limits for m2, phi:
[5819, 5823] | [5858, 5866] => -0.7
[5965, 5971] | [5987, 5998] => 0.2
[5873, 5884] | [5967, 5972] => -0.2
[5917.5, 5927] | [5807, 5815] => 0.1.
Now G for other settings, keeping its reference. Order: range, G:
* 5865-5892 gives 5872.05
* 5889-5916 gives 5889.66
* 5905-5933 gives 5907.31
